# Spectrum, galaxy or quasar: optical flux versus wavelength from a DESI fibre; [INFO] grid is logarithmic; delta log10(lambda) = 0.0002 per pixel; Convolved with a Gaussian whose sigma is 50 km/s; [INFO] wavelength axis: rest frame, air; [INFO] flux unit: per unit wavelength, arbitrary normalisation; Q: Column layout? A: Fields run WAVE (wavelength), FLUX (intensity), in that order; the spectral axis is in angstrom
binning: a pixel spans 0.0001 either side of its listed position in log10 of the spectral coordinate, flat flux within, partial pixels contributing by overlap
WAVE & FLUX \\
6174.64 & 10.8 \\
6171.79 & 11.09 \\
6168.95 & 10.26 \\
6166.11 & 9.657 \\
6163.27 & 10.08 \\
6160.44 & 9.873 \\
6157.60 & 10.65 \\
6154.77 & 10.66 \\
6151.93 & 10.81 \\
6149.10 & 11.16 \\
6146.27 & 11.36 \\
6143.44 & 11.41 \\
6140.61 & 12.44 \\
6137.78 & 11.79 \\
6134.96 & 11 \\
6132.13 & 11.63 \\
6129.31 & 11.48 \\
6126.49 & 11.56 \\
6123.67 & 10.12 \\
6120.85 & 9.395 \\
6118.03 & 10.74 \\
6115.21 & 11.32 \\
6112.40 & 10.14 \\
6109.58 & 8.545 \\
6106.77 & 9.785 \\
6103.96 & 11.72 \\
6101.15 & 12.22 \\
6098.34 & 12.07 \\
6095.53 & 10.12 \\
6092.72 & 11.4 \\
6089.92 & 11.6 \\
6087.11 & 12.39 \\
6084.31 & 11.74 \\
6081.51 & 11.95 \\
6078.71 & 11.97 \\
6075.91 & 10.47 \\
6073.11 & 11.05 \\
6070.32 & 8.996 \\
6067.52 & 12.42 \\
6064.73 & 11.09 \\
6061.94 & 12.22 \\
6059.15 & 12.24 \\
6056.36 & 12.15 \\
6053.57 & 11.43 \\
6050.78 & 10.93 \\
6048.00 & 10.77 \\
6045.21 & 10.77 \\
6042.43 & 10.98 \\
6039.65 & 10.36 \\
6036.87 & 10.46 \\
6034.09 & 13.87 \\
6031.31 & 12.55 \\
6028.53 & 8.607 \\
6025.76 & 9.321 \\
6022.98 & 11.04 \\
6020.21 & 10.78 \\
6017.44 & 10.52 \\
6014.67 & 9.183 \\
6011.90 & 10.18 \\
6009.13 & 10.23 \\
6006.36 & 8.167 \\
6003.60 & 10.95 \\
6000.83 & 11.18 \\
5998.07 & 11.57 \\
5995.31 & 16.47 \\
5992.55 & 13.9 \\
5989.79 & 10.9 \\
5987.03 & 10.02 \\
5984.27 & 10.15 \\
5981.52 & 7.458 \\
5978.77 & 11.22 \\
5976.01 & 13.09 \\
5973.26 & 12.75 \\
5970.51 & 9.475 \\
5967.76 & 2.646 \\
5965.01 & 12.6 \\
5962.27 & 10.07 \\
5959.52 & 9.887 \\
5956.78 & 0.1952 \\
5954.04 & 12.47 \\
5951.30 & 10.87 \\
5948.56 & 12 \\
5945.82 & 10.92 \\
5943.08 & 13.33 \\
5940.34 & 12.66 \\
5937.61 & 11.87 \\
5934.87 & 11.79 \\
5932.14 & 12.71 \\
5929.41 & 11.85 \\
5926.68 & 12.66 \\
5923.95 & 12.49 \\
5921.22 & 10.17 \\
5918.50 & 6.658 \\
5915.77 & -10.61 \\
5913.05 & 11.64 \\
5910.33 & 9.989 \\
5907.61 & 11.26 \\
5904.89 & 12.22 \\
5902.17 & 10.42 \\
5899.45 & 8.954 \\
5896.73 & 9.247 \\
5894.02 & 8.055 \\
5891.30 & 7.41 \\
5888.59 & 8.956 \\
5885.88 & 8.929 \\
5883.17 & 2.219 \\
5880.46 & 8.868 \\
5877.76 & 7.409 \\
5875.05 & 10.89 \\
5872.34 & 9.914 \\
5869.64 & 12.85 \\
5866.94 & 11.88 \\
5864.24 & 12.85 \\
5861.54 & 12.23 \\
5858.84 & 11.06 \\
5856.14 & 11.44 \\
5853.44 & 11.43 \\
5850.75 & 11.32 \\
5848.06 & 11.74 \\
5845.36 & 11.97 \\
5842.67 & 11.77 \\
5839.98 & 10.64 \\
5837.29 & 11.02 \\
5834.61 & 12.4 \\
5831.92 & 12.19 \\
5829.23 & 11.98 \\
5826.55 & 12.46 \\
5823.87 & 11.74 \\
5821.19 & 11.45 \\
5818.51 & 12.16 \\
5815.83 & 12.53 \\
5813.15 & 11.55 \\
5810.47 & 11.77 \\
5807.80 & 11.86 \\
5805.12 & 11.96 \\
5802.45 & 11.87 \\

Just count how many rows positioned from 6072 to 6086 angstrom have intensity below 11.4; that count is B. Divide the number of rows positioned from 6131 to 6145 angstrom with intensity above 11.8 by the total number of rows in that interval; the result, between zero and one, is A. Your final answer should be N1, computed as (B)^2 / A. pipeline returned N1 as 20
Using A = 0.20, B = 2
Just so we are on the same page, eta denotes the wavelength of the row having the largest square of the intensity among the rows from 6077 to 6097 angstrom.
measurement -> 6087.11 angstrom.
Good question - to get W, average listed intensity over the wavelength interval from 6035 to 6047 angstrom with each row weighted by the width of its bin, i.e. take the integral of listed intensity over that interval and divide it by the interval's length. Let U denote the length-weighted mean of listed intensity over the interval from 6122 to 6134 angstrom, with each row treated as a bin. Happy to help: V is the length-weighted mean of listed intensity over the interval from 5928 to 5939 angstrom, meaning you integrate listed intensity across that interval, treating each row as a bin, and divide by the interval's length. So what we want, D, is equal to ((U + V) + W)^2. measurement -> 1155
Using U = 11.2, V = 12.1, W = 10.8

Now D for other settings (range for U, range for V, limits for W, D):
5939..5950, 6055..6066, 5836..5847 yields 1260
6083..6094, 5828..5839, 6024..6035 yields 1197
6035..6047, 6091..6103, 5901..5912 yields 1105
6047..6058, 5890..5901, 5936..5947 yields 1025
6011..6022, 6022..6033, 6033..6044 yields 1024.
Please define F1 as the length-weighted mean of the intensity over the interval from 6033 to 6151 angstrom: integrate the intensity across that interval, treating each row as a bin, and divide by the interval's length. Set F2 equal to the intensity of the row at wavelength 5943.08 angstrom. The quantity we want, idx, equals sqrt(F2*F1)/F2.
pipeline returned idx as 0.92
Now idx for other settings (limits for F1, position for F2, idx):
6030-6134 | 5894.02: 1.18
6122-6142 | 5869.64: 0.94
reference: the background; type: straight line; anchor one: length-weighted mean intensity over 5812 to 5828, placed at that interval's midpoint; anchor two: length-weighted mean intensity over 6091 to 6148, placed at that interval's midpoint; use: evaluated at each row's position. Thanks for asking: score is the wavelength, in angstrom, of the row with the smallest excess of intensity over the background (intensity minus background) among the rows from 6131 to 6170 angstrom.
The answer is 6166.11 angstrom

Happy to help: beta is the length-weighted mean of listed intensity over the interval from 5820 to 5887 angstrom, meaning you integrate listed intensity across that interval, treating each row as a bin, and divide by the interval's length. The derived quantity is 10.9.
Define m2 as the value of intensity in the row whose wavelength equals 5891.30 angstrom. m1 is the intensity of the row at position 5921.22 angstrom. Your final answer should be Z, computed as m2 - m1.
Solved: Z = -3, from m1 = 10.17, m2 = 7.41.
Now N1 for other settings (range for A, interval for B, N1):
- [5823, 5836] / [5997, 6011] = 20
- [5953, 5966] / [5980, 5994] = 40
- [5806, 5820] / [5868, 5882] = 27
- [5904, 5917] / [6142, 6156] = 80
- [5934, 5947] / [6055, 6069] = 2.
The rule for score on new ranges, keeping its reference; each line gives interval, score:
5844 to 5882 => 5877.76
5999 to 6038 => 6006.36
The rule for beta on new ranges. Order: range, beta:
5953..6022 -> 10.2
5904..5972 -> 9.7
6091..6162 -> 10.9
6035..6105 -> 11.4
